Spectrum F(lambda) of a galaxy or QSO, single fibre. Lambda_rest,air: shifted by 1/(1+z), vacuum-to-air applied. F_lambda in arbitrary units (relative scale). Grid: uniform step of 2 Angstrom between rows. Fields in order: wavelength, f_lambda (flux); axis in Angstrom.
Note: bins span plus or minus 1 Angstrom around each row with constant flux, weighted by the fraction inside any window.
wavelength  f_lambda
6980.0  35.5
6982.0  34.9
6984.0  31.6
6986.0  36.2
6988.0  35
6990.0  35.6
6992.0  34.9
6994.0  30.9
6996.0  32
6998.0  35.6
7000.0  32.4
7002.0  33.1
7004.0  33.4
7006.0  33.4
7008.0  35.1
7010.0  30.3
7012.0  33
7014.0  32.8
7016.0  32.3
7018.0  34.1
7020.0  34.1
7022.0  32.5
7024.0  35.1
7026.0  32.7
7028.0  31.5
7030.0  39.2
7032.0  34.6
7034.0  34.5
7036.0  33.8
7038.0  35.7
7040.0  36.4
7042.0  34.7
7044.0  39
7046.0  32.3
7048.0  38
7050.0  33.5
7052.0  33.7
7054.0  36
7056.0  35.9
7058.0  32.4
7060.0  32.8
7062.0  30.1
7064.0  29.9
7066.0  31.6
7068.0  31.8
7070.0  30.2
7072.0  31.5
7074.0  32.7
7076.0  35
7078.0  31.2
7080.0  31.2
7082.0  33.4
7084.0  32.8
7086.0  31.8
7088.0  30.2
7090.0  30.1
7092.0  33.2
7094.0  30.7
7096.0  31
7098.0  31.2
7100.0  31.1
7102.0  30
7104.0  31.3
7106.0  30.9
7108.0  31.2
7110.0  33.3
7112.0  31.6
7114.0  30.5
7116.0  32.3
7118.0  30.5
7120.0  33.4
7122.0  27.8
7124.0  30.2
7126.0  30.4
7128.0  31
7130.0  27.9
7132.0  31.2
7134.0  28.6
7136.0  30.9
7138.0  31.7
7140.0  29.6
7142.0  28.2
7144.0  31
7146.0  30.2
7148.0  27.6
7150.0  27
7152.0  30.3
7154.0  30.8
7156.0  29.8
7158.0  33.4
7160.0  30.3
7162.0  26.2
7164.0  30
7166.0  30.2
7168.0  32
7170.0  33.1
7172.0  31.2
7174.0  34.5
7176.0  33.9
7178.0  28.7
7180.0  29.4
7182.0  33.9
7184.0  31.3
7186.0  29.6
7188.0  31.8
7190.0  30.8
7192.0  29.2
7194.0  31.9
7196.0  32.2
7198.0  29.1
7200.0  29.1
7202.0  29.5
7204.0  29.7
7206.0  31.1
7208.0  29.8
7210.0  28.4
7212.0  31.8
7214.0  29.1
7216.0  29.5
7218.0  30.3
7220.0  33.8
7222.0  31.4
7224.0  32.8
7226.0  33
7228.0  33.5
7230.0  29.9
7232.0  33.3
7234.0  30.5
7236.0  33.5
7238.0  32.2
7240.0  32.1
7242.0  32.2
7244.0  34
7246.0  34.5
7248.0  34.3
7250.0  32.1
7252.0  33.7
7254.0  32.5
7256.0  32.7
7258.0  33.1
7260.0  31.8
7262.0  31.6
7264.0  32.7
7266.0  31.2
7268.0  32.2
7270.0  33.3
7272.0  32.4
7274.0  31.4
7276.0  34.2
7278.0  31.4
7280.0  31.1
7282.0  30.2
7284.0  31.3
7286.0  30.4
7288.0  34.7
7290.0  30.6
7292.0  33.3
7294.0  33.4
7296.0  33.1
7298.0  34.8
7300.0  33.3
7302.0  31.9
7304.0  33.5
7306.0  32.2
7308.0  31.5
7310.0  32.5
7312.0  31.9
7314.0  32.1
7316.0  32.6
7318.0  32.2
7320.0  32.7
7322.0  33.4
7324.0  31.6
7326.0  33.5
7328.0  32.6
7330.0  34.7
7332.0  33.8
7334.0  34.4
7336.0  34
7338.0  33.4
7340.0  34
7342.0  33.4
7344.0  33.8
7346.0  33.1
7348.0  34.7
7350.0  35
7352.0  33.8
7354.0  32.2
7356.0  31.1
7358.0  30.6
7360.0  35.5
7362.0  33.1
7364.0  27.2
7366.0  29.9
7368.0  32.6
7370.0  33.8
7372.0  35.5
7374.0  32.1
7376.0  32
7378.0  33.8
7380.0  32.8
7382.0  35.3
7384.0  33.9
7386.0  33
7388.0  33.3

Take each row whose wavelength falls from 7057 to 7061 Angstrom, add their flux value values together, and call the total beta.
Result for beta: 65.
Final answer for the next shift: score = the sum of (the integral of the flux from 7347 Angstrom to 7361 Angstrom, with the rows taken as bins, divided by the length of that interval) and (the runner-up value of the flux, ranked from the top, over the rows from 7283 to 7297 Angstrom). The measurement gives 67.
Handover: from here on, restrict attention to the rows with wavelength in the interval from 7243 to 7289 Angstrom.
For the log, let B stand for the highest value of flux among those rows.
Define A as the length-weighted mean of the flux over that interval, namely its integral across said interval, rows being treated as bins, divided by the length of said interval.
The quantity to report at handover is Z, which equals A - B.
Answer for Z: -2.2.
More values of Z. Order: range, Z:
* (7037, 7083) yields -5.6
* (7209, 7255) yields -2.4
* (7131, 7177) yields -4.0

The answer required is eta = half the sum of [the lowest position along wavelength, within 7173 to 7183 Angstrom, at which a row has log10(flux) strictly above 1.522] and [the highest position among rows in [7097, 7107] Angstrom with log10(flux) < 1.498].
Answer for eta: 7140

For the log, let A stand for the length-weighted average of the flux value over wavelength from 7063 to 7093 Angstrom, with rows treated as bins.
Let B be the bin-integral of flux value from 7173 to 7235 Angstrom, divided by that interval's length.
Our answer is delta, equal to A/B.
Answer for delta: 1.02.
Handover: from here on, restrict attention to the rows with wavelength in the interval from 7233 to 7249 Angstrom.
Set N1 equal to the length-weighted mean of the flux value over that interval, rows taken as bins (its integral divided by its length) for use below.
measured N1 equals 32.9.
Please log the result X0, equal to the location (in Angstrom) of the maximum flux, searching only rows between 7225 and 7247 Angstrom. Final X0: 7246.0 Angstrom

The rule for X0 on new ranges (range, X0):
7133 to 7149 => 7138.0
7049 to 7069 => 7054.0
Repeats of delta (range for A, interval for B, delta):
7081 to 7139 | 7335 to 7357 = 0.93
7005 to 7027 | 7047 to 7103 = 1.03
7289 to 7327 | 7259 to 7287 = 1.03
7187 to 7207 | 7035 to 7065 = 0.89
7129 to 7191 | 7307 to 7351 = 0.92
